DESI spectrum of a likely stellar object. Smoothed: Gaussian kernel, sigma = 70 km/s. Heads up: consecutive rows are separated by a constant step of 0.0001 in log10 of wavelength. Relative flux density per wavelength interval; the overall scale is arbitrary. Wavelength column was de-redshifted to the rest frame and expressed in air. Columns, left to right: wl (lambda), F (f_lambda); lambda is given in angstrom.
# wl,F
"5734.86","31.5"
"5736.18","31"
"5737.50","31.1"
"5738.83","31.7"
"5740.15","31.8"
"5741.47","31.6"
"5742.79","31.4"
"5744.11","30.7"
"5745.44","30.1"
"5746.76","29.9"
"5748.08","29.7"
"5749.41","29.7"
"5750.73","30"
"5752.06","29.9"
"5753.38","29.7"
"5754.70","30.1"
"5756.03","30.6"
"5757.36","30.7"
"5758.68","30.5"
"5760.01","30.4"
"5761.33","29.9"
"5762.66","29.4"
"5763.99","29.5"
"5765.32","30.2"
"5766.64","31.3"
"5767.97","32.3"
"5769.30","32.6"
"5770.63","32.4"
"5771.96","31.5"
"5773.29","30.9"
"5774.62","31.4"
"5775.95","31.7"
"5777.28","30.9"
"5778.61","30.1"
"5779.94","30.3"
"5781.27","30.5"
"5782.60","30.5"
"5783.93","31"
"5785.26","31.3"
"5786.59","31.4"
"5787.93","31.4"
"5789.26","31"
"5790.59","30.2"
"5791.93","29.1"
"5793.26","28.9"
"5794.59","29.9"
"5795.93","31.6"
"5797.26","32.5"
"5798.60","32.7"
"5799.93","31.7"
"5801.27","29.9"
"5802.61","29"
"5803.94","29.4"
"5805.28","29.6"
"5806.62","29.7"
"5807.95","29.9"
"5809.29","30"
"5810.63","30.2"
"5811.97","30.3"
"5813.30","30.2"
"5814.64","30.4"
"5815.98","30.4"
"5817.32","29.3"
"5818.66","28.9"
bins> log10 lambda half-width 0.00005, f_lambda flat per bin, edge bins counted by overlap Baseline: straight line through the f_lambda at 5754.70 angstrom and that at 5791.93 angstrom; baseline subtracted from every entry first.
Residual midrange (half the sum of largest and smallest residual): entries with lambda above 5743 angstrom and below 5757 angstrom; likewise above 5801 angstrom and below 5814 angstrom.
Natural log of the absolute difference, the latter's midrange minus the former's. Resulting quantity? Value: 0.0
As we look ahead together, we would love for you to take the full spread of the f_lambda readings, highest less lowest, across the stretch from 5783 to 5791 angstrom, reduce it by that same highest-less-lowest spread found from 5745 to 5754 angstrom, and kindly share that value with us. 0.8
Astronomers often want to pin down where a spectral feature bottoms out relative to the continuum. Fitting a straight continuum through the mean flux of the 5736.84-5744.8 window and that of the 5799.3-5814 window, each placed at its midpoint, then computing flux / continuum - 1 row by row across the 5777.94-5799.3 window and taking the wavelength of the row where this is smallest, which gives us 5793.26 angstrom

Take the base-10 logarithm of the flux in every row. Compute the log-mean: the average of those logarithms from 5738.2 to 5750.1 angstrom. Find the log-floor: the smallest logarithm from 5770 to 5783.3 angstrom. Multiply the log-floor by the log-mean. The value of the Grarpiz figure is 2.20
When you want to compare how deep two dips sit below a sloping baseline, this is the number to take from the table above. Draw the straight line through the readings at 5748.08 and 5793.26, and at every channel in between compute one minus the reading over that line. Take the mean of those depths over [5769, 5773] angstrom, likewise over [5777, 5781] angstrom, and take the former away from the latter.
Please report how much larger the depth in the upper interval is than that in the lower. 0.05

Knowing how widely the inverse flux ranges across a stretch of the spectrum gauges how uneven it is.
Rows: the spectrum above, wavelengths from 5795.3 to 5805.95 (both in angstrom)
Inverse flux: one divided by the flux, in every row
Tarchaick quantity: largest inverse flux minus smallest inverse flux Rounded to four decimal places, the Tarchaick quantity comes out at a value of 0.0039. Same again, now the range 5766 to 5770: 0.0013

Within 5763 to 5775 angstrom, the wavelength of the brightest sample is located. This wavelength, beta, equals 5769.30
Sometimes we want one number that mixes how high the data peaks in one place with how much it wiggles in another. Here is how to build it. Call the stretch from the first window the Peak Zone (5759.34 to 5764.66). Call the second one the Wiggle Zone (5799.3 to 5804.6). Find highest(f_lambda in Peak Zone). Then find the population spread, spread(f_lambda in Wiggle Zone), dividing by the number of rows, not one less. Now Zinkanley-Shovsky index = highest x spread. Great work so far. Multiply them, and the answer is 31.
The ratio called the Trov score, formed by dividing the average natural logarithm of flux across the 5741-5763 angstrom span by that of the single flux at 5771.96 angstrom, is 0.99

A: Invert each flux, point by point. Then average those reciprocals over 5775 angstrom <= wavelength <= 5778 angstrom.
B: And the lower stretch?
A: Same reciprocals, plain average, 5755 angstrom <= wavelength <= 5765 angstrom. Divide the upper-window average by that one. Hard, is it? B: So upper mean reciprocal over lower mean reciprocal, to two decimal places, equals 0.96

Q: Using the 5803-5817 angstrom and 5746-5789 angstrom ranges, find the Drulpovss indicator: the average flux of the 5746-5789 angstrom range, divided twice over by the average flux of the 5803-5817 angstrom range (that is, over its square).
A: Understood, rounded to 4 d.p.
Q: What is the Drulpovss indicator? 0.0341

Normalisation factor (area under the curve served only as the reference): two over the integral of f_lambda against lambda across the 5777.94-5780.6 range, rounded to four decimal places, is 0.0249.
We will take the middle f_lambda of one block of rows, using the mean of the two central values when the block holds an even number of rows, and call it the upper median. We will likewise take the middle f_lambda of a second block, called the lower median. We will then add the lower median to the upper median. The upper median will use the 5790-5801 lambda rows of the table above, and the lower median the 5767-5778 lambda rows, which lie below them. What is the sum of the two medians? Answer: 62.5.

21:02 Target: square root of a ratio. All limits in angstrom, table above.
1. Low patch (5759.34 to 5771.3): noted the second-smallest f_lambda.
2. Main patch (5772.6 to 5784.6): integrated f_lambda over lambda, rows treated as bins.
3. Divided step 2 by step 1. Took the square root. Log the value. 3.54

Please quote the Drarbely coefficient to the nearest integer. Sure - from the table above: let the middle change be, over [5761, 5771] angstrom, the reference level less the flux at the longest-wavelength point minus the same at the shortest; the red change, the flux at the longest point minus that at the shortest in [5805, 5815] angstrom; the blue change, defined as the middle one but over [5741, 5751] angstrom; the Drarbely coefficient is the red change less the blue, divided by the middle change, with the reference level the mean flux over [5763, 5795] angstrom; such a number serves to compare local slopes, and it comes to 0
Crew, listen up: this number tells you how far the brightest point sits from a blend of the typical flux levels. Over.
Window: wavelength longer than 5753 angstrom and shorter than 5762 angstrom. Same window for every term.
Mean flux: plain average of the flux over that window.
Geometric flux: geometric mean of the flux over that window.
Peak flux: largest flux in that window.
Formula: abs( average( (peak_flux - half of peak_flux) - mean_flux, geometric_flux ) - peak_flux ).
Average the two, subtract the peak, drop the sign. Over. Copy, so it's 23.0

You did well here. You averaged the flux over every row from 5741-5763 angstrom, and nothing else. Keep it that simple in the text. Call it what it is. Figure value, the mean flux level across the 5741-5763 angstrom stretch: 30.3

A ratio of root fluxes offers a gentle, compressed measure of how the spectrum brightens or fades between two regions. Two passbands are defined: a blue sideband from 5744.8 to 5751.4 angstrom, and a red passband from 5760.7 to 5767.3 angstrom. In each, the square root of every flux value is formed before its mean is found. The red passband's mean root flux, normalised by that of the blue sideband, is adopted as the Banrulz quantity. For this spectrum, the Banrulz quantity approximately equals 1.003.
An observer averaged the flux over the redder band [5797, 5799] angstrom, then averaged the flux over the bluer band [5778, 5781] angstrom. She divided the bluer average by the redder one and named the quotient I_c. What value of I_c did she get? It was 0.93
